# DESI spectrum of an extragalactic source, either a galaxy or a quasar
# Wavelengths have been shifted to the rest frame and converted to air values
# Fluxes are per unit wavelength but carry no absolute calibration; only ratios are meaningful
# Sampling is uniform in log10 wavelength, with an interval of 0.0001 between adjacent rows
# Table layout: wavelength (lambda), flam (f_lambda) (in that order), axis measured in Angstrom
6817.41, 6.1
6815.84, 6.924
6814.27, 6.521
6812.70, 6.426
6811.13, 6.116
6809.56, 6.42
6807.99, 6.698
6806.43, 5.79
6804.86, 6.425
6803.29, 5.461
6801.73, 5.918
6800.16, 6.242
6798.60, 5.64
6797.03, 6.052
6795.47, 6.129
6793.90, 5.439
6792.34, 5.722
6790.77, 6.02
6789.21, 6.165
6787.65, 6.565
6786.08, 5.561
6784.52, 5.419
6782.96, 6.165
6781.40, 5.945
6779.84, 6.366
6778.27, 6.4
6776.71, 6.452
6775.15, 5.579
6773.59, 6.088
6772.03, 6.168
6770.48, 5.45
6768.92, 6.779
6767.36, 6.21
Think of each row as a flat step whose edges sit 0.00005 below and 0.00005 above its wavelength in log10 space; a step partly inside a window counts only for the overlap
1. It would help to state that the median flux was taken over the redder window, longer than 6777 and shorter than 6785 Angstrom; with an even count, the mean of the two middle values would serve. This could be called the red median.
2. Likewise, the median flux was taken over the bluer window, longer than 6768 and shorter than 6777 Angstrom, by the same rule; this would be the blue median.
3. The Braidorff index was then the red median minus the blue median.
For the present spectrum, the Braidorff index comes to 0.04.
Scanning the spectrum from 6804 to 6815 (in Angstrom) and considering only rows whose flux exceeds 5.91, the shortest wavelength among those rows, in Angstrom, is 6804.86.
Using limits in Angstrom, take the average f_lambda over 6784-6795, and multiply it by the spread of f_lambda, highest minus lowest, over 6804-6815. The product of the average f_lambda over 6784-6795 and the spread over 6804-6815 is 5.3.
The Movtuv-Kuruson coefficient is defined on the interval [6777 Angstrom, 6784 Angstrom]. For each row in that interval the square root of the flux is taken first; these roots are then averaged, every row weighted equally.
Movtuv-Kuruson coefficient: 2.49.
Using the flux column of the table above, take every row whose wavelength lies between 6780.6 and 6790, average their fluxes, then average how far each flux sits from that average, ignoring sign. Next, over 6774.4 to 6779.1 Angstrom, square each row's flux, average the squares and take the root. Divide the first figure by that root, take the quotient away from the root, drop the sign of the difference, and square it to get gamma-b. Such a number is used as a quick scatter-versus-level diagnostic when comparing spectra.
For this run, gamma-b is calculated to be 37.3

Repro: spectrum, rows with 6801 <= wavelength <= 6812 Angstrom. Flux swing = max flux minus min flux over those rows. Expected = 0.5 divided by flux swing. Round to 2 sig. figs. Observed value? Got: 0.40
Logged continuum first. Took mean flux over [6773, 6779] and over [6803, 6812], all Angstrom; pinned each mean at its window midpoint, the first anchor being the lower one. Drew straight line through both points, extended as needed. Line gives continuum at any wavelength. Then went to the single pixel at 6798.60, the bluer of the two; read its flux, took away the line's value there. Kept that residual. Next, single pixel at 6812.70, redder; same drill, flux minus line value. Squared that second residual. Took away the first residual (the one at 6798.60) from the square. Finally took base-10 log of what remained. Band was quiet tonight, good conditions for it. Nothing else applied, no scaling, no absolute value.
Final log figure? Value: -0.2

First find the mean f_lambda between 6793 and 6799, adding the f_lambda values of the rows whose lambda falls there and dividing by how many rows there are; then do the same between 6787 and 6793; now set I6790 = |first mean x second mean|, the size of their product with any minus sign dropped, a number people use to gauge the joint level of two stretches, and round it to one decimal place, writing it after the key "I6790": 35.6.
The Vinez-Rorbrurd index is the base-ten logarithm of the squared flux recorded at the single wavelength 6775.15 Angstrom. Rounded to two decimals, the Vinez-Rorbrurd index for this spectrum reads 1.49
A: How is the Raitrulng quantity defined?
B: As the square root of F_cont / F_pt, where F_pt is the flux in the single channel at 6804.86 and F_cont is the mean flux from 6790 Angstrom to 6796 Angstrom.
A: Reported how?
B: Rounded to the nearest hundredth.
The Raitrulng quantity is 0.95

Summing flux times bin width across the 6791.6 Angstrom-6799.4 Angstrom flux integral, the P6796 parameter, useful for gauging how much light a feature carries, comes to 45.3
